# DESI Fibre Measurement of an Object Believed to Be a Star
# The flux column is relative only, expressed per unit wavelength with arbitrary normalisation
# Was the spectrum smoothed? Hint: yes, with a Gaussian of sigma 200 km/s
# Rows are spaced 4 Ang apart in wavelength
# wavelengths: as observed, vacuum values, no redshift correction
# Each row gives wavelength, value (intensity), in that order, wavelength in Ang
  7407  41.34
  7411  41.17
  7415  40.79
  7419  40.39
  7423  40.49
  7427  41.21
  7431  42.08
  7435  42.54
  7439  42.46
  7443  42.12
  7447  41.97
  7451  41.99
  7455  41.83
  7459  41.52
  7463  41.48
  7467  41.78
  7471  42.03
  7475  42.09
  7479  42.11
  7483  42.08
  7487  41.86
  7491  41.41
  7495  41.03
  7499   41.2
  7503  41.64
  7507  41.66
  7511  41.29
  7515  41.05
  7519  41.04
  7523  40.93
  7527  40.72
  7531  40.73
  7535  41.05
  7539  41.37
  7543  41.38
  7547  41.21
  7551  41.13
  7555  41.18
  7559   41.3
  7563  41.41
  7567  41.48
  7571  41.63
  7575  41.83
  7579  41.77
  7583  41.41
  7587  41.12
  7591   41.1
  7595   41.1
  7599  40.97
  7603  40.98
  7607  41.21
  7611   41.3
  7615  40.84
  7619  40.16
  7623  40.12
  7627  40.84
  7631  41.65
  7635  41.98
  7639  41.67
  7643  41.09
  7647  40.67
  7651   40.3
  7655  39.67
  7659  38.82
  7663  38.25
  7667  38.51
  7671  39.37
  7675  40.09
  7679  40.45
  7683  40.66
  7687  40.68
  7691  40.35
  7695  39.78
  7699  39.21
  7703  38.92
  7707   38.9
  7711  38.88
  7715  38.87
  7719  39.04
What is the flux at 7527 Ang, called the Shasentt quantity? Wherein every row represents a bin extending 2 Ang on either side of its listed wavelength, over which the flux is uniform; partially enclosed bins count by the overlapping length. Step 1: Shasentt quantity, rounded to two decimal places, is 40.72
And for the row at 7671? 39.37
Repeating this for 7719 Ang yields 39.04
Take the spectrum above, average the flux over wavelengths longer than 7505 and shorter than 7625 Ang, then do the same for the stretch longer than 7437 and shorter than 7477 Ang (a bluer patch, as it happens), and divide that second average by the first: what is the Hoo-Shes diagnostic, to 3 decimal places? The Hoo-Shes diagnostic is 1.019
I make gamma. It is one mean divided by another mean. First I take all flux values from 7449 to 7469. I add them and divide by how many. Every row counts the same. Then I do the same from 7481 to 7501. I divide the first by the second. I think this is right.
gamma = 1.005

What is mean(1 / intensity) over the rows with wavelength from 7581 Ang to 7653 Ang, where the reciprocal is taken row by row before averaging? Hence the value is 0.0244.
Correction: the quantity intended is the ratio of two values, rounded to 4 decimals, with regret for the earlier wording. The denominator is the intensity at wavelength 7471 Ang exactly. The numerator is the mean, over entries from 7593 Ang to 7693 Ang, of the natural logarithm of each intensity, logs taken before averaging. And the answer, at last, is 0.0880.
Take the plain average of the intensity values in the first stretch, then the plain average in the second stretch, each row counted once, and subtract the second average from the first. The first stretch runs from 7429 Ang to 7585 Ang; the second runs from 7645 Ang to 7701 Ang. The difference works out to 1.8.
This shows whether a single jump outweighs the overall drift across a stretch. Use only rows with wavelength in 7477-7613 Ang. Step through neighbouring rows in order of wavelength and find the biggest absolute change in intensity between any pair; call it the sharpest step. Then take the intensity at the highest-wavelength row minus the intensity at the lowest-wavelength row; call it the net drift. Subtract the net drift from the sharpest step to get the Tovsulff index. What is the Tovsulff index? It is 1.26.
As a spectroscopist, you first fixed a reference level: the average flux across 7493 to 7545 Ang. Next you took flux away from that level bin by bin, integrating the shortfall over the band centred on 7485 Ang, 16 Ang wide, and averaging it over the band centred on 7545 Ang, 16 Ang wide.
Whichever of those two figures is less -11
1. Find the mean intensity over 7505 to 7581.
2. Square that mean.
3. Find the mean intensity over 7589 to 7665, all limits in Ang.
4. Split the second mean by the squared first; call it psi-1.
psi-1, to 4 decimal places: 0.0239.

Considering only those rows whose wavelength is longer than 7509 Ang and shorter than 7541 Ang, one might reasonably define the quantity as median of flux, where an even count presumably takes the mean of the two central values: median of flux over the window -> 41.0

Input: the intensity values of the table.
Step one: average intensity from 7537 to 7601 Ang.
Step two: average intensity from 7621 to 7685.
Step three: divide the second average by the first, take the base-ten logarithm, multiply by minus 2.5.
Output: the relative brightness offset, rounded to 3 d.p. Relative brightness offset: 0.029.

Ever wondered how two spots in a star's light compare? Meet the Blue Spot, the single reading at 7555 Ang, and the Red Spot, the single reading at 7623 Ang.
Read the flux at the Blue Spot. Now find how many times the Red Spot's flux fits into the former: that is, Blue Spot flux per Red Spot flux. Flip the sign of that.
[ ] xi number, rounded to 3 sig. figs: -1.03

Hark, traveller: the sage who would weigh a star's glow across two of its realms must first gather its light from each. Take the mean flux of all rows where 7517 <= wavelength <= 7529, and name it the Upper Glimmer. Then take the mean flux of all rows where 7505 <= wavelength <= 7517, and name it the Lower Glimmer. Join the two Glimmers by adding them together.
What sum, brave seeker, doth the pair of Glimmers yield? 82.2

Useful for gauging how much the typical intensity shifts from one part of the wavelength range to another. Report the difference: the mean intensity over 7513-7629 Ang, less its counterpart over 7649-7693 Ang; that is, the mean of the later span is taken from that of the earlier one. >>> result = 1.4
